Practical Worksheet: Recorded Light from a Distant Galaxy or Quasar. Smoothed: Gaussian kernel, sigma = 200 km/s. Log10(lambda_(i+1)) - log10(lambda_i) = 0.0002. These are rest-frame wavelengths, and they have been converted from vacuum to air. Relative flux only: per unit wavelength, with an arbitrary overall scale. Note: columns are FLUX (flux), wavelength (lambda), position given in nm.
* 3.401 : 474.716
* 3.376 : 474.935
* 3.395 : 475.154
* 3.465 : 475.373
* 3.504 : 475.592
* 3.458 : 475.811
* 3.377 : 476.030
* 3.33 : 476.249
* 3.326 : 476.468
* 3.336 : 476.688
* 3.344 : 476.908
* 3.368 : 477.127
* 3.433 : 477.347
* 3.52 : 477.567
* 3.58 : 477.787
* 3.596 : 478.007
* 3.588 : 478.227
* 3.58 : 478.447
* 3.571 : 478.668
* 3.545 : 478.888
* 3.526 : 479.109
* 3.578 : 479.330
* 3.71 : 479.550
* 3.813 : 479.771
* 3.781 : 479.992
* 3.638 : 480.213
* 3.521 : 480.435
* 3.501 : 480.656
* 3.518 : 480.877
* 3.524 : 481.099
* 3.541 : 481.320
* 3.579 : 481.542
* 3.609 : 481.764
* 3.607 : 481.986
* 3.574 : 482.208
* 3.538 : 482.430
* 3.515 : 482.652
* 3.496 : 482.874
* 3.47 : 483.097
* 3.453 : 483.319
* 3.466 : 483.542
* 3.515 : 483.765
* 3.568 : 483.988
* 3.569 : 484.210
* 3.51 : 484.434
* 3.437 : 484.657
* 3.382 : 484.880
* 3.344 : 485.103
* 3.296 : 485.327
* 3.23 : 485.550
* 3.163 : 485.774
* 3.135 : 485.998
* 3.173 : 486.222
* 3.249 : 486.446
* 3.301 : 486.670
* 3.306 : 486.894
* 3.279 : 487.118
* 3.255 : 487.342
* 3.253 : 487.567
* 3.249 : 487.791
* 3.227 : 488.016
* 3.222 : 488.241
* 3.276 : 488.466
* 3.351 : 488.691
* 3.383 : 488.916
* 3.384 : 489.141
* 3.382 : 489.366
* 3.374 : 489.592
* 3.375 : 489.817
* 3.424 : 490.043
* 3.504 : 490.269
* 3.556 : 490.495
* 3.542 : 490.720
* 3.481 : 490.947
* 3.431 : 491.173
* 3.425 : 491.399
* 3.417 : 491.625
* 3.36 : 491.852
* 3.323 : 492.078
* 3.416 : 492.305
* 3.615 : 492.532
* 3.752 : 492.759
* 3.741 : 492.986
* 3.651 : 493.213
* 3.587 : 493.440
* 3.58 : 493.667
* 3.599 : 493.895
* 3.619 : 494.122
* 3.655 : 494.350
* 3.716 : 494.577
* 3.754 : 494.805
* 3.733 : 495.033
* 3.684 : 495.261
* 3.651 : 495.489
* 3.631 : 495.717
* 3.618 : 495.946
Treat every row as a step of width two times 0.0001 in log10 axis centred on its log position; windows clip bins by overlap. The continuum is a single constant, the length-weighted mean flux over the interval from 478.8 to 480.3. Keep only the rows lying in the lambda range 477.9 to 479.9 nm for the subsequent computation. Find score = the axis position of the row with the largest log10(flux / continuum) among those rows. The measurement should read 479.771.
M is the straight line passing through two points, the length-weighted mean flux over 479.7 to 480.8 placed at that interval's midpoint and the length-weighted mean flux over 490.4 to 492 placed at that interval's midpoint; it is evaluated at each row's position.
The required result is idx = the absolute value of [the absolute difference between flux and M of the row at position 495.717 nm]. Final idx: 0.3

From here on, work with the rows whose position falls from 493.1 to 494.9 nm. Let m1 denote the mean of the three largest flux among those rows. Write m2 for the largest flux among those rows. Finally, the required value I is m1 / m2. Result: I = 0.988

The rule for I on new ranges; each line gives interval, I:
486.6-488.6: 0.997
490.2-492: 0.994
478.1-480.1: 0.988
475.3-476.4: 0.992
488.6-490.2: 0.992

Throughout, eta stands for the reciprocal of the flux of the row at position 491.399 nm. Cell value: 0.292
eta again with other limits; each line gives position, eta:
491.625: 0.293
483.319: 0.290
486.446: 0.308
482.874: 0.286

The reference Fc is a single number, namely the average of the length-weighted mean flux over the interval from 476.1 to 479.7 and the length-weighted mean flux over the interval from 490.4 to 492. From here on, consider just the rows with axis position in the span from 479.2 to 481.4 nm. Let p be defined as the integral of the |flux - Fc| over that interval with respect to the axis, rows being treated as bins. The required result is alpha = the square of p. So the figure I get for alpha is 0.09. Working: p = 0.30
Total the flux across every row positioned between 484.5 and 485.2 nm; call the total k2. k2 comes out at 10.2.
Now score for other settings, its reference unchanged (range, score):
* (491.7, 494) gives 492.759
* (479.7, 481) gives 479.771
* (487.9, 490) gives 489.141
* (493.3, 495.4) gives 494.805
